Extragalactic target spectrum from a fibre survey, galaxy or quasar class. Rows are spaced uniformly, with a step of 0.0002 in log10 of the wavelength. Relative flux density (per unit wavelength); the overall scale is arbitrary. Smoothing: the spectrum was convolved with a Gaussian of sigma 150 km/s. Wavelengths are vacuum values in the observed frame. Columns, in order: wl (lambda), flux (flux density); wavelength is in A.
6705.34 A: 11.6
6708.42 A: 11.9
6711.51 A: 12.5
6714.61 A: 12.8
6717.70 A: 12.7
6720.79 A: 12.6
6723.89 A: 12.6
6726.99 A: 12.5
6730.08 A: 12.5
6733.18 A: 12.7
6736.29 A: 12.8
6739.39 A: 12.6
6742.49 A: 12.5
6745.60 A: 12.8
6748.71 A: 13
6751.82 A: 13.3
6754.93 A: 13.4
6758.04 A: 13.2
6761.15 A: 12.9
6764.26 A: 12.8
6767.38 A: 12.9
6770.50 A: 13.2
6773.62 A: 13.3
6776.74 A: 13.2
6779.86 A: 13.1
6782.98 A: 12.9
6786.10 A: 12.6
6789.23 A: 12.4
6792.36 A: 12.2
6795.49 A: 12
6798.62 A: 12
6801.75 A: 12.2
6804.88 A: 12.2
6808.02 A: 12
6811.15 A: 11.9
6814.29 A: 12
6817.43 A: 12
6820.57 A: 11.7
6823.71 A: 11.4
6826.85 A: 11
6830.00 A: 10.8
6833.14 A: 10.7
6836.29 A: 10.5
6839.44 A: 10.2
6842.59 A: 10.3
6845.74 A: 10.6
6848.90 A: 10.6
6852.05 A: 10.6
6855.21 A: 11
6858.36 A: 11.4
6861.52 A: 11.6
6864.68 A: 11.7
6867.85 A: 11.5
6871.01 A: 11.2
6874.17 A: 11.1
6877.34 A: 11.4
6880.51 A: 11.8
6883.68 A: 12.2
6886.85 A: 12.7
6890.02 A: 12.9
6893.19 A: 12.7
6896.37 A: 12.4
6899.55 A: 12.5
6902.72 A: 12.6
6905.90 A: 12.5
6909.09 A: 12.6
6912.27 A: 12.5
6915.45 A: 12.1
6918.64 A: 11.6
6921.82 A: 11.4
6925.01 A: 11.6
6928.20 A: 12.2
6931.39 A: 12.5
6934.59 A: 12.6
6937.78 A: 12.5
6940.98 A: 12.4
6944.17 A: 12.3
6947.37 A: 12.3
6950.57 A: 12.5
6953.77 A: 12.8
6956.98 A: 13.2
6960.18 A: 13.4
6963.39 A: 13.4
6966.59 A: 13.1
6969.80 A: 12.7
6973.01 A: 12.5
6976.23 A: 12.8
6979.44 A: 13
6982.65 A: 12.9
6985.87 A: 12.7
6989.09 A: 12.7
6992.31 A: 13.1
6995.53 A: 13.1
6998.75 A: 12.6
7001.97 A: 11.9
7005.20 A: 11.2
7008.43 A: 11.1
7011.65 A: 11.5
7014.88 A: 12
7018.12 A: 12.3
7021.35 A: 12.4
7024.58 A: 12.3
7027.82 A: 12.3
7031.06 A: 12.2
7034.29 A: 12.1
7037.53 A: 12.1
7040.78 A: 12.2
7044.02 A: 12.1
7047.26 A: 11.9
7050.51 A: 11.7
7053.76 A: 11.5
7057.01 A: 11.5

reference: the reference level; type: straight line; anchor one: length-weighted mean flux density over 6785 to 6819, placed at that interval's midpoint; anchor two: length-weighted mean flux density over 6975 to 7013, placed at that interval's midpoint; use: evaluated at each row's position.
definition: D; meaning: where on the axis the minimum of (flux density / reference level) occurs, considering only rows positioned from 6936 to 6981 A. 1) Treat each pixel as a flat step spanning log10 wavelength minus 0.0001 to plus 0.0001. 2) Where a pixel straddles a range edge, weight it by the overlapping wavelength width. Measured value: 6947.37 A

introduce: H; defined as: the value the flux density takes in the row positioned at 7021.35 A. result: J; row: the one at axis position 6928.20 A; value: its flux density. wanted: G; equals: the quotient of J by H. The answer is 0.98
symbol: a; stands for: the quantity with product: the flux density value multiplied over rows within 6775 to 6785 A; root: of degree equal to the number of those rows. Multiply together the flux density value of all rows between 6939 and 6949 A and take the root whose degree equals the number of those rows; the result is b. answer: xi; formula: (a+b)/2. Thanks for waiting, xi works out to 12.7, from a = 13.1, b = 12.3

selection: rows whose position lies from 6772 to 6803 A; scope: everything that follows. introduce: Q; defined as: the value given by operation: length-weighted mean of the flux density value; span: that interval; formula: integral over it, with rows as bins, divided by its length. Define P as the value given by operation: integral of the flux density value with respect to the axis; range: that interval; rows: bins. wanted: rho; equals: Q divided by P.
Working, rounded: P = 390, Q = 12.60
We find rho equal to 0.032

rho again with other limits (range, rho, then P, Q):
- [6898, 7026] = 0.008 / 1592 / 12.44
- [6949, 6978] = 0.034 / 375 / 12.93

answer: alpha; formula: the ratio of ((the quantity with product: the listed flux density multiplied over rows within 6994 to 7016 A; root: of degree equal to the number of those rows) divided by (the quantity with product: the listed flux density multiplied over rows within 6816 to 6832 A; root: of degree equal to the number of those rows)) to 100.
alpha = 0.0105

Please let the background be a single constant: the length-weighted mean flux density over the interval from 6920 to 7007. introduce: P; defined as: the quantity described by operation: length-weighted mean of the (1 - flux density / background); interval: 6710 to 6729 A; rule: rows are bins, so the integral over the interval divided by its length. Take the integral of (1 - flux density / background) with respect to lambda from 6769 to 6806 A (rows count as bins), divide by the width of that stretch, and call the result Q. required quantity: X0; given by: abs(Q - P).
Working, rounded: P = -0.004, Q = 0.00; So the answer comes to 0.000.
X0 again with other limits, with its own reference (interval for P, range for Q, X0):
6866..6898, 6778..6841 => 0.015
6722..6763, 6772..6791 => 0.006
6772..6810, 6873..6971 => 0.007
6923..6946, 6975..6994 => 0.047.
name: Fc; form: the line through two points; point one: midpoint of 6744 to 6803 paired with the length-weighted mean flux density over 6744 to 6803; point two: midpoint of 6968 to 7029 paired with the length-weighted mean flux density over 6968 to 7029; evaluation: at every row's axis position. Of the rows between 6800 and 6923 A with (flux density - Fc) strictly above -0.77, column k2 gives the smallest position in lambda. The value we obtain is 6801.75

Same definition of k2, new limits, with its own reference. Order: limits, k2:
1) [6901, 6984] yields 6902.72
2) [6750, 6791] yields 6751.82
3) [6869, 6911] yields 6883.68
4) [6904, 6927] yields 6905.90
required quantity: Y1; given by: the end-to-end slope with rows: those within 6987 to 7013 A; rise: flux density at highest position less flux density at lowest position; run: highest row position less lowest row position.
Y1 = -0.053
